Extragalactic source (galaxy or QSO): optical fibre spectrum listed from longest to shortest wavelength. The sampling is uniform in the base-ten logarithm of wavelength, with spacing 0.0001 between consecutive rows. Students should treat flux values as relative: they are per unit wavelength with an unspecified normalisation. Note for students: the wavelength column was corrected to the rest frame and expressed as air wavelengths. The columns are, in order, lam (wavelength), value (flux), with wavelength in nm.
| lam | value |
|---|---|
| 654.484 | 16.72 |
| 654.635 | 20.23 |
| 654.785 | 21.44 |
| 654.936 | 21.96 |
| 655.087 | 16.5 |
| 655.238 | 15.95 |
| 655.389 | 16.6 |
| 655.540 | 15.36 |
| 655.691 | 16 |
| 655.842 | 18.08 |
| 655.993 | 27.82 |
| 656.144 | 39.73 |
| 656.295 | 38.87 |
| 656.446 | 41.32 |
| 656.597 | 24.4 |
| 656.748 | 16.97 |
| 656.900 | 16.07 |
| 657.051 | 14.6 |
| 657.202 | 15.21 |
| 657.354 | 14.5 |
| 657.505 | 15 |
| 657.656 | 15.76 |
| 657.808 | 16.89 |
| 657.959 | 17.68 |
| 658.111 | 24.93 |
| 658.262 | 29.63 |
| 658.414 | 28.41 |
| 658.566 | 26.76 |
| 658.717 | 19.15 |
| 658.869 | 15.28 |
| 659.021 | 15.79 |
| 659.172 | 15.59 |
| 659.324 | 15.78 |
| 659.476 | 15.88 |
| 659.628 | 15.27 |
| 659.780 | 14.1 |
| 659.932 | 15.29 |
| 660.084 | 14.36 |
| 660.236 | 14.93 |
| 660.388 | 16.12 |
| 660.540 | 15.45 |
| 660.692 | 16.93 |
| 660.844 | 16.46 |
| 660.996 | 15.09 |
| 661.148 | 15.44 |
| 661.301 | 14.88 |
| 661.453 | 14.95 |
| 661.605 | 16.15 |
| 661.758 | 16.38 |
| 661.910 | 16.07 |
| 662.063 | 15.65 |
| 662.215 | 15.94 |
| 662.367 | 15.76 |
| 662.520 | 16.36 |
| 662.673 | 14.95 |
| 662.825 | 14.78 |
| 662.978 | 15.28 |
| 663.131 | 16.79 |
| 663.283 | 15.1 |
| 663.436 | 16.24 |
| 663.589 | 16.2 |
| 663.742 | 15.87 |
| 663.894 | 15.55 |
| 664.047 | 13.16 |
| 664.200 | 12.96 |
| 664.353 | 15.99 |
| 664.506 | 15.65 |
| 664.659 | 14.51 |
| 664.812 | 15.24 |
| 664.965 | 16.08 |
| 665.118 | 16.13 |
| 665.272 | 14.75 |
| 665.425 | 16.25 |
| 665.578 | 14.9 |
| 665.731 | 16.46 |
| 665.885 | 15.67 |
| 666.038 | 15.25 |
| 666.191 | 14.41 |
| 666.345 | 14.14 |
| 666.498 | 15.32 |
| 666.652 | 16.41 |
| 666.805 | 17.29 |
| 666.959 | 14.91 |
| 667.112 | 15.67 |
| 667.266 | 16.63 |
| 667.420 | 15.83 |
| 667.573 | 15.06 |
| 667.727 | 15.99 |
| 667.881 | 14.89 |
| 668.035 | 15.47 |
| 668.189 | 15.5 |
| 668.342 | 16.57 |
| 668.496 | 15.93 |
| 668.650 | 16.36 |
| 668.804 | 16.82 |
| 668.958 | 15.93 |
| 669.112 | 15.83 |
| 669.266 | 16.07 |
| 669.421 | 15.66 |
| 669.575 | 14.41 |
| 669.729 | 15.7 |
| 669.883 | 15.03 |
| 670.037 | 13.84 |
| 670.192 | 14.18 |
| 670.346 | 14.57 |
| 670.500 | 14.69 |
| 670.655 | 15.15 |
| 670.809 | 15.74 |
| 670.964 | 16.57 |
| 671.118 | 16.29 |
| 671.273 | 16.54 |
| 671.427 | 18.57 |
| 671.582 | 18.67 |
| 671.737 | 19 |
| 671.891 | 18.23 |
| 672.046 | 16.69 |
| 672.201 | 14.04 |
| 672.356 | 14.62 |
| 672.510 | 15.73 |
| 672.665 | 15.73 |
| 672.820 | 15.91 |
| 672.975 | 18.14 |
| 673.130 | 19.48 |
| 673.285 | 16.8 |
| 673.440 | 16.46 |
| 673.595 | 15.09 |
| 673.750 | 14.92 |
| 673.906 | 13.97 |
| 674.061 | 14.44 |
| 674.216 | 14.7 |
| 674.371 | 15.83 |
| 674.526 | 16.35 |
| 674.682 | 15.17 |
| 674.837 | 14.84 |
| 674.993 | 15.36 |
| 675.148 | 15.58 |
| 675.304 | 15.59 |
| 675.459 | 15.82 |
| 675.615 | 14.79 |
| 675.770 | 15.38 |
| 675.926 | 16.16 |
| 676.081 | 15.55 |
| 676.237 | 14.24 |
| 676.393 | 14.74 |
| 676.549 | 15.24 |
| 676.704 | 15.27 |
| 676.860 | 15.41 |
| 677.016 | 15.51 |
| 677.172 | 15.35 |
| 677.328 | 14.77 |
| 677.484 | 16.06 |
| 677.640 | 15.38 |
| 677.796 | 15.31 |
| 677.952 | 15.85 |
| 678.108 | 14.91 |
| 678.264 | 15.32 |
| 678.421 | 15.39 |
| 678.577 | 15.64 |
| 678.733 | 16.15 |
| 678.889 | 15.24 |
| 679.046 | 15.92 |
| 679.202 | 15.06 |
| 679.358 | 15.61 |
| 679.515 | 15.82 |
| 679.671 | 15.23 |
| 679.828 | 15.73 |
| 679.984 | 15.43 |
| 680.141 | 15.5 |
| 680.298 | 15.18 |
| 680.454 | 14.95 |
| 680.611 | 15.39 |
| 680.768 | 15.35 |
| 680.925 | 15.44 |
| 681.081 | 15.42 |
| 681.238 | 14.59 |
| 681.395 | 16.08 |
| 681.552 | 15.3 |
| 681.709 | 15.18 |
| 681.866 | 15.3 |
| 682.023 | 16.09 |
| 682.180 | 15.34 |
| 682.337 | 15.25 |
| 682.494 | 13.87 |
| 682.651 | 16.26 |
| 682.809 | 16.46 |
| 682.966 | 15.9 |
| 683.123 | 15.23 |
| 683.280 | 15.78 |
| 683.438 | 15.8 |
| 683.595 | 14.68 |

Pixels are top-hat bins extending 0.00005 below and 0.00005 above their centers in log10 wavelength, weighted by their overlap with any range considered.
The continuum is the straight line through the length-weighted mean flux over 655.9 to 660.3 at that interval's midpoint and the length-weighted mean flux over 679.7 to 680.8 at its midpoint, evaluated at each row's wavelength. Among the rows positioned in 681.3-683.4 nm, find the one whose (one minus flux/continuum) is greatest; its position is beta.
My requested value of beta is 682.494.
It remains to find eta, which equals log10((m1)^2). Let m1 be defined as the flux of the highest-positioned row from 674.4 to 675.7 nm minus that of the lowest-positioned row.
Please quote 0.4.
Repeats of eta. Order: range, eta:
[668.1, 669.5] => -1.6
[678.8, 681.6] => -2.4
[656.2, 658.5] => 2.0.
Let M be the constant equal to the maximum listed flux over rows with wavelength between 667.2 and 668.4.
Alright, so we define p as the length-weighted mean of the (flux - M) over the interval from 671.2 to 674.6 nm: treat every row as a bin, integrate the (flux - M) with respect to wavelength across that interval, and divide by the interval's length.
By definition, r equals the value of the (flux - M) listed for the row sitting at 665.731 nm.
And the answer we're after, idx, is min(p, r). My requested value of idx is -0.3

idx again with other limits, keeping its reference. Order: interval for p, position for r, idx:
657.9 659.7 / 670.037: -2.8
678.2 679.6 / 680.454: -1.7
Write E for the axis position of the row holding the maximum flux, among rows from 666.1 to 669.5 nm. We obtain 666.805 nm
